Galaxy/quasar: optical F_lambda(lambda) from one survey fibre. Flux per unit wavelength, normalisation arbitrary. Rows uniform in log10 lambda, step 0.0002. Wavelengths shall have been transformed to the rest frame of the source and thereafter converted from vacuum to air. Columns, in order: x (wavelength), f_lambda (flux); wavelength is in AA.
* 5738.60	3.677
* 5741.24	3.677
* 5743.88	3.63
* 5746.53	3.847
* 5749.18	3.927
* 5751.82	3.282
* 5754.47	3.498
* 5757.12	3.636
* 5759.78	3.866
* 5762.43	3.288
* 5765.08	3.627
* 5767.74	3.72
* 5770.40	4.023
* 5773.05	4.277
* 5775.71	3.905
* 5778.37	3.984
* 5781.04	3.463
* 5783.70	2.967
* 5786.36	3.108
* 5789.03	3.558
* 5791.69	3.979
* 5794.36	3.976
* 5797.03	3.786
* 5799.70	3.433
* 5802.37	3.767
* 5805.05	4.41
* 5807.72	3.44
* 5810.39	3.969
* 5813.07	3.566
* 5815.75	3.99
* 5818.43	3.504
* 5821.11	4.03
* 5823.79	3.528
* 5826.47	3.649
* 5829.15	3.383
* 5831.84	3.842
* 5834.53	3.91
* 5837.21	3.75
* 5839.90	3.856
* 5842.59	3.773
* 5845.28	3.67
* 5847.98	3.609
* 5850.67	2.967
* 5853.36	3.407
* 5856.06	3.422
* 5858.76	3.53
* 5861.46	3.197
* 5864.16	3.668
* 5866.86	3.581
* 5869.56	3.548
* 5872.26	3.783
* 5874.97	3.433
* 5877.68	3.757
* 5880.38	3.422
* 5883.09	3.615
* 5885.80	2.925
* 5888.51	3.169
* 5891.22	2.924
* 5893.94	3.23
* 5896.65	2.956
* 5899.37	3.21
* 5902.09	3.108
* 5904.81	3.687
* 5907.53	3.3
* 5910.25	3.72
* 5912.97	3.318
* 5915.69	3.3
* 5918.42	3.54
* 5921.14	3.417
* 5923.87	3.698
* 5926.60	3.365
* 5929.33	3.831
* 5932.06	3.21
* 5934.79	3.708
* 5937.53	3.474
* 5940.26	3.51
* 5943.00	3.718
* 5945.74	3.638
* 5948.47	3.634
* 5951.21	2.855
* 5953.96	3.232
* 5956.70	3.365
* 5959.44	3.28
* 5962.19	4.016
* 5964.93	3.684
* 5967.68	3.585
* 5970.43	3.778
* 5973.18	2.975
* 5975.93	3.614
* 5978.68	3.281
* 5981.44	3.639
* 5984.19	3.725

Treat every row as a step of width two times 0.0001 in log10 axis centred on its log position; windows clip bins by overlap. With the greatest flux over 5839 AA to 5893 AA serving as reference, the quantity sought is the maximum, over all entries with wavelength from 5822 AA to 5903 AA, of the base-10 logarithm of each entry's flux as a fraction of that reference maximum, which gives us 0.01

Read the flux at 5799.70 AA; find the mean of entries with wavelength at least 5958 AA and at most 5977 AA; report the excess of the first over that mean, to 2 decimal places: -0.13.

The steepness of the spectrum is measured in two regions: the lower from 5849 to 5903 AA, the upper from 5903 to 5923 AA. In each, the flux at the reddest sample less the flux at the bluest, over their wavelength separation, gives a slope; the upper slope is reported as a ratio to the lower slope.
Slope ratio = -6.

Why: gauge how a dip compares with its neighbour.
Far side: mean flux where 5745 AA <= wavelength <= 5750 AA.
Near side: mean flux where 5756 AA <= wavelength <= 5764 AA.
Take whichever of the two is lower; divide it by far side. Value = 0.93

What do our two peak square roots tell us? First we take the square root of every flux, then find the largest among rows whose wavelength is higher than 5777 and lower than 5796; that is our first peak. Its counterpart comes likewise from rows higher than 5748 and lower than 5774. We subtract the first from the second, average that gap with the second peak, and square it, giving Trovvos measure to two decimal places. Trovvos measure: 1.15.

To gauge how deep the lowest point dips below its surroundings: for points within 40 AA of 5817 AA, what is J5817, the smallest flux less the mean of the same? -0.69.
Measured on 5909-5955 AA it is -0.63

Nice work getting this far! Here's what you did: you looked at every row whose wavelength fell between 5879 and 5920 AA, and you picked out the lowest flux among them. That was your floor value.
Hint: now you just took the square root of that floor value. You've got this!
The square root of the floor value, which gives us 1.710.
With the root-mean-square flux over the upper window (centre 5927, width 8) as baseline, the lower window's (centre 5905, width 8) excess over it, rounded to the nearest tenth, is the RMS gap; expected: -0.3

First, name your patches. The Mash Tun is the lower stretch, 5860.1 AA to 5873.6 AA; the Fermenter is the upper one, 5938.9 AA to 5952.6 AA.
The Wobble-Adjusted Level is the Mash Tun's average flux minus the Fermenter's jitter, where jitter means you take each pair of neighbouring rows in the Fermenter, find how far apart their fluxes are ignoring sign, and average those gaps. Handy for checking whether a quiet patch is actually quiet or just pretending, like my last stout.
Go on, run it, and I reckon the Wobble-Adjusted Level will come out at 3.29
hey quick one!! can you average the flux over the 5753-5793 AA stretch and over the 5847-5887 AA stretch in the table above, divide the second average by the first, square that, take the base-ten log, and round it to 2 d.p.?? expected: -0.05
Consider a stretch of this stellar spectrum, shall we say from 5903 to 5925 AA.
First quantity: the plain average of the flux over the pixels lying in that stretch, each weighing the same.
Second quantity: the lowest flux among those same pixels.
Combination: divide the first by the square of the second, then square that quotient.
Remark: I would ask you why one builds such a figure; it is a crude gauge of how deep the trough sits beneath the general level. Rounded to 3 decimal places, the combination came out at 0.103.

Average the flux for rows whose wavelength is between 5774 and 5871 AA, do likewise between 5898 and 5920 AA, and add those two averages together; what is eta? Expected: 7.04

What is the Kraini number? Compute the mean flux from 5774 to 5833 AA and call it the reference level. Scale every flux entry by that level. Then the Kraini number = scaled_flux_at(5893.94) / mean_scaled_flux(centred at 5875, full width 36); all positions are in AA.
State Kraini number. 0.94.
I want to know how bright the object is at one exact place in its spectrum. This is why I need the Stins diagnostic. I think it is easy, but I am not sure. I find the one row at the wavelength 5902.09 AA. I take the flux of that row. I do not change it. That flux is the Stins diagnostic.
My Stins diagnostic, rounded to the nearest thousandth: 3.108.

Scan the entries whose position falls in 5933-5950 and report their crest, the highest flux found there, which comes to 3.718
